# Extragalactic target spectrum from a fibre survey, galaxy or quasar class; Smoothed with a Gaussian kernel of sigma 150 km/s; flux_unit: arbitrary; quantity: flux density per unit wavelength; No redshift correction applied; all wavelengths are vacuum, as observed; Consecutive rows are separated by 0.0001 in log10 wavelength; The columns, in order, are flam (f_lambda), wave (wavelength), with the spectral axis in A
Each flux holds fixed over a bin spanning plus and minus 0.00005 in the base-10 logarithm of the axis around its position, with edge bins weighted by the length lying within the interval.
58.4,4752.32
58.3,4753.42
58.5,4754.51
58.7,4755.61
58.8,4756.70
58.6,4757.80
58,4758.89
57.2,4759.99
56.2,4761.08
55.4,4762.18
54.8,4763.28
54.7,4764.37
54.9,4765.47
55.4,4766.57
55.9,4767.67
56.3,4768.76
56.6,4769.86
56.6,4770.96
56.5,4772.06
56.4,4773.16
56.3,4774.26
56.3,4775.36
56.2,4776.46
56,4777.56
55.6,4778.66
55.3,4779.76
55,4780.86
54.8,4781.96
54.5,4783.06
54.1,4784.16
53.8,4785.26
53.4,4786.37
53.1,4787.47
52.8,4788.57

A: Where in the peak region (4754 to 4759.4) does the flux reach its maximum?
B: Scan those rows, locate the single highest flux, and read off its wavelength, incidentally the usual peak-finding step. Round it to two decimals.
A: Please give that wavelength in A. 4756.70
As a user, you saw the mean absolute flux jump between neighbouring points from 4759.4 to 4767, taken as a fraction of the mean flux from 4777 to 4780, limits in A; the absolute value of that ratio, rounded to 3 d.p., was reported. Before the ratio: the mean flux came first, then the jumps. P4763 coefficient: 0.010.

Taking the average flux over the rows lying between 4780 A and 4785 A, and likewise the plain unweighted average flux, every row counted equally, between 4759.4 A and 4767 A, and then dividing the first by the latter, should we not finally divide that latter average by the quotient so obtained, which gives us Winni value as 56.4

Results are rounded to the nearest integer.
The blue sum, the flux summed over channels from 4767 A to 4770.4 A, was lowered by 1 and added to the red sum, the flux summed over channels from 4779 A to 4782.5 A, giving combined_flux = 333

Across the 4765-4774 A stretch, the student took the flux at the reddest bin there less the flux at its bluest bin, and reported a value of 1.5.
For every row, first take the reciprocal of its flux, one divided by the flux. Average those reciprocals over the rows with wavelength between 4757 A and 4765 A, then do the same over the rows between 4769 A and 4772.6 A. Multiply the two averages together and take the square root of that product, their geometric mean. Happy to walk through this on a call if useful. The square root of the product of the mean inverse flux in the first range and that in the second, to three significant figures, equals 0.0177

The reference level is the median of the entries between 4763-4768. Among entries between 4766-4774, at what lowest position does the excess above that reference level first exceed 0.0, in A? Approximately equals 4766.57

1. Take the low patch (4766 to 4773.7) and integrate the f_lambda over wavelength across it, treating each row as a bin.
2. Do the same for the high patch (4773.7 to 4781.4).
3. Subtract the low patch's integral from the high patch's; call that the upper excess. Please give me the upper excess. -3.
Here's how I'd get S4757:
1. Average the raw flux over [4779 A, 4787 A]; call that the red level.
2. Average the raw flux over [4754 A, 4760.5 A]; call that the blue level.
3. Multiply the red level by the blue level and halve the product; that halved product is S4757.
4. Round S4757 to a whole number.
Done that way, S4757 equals 1586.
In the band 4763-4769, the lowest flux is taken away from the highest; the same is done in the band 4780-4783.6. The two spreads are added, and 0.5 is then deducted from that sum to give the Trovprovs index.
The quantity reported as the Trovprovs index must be 1.6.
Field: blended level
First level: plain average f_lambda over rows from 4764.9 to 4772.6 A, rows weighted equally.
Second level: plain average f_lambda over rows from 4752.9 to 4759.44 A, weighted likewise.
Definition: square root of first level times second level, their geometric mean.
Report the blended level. 57.2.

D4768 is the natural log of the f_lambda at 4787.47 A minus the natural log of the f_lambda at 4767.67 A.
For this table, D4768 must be -0.051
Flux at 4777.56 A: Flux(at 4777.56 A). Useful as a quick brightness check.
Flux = 56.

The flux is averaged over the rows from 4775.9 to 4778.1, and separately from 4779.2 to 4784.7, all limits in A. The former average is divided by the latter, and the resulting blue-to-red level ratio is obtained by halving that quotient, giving 0.512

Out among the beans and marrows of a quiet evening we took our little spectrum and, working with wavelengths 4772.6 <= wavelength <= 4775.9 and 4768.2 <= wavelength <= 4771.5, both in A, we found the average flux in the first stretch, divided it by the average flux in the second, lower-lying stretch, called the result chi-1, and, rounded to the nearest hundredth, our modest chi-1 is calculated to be 1.00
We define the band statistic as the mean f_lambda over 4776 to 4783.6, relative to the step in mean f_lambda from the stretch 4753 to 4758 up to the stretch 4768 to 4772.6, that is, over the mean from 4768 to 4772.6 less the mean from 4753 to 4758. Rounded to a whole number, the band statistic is -27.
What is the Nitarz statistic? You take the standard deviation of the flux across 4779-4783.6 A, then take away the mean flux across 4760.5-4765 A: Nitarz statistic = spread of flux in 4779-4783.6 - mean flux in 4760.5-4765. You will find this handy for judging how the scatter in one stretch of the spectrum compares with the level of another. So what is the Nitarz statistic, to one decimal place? -55.0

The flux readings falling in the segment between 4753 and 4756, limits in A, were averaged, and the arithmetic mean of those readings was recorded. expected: 58.5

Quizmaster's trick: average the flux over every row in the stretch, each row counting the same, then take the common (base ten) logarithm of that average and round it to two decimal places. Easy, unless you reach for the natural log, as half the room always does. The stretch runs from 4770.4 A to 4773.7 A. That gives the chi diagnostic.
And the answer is 1.75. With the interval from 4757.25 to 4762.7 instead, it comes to 1.76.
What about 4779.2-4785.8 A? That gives 1.74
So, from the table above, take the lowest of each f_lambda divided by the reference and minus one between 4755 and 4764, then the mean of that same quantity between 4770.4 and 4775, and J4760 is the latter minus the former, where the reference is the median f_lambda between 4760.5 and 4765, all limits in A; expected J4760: 0.030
